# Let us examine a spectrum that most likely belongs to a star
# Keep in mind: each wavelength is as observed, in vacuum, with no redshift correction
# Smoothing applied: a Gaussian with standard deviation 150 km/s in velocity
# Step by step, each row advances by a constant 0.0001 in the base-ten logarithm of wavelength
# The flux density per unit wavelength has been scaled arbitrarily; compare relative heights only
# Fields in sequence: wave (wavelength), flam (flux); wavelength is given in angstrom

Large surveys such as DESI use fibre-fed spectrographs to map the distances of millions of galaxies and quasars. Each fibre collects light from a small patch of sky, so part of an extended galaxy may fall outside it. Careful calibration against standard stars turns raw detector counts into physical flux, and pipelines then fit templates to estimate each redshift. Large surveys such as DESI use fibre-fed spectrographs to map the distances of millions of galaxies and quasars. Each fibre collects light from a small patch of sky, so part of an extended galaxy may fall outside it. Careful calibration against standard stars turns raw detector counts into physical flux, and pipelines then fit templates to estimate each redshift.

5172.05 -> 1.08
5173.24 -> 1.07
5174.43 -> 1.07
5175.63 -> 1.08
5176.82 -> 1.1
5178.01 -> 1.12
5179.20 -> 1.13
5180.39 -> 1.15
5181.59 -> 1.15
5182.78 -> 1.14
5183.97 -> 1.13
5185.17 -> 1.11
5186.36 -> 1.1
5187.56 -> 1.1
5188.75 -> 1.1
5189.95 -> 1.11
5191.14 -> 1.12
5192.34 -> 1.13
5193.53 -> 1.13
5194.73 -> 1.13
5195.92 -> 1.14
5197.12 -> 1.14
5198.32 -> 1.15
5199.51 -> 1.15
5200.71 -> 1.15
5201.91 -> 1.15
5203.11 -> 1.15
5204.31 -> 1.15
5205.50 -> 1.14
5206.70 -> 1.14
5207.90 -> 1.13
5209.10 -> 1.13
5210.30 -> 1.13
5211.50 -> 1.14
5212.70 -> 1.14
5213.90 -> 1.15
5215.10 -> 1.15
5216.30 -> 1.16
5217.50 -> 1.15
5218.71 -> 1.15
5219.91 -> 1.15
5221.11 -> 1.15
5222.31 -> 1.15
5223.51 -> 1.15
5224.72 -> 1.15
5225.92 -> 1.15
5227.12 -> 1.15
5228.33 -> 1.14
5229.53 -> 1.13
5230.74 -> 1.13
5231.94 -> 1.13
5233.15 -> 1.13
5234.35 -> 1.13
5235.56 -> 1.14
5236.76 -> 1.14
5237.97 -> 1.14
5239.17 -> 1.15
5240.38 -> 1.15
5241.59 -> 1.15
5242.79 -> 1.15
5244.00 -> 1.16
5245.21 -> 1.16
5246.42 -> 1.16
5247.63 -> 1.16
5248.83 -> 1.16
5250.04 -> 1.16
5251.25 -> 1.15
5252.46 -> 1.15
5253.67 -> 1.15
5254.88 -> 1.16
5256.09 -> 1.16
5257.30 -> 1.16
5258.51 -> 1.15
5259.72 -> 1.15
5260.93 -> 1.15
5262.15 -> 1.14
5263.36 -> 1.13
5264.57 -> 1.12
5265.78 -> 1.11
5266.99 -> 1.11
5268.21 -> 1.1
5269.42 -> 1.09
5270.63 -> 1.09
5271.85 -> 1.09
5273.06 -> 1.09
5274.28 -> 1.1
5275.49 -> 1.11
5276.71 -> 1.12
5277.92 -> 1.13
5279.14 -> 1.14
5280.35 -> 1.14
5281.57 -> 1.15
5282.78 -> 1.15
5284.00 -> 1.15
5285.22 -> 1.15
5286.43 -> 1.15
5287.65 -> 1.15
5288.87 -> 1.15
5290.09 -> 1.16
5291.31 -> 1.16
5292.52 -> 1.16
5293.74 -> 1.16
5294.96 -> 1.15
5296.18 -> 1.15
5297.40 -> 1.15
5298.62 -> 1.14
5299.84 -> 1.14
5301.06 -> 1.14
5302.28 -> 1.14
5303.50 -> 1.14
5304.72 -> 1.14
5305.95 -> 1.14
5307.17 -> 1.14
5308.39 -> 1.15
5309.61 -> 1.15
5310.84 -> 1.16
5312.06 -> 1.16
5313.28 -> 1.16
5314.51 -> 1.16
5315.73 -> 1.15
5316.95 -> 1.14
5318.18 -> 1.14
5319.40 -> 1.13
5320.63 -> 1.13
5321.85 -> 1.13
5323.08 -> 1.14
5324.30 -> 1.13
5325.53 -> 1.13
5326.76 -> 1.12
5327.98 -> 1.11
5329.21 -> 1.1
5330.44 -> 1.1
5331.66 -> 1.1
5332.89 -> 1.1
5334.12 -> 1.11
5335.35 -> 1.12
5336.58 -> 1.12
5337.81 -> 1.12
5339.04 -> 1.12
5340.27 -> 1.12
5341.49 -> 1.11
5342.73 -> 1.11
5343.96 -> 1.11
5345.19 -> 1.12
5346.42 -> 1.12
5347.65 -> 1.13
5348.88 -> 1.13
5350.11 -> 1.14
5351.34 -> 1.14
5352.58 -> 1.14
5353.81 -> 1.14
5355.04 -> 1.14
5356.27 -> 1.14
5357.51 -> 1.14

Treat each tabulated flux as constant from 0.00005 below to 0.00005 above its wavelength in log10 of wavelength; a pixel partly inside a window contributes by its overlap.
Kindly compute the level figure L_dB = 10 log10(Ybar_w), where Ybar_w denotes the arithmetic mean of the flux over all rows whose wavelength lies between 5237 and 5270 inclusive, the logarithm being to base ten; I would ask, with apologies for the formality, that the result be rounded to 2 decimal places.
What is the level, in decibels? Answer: 0.58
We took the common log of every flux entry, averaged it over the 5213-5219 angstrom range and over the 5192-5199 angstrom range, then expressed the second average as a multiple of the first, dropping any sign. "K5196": 0.91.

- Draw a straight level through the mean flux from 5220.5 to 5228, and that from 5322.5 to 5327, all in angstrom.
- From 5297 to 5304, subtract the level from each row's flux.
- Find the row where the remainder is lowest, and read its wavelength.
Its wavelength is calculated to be 5298.62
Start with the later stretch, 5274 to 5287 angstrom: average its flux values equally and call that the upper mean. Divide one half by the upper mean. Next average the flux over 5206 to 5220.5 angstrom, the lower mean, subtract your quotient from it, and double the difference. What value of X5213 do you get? 1.41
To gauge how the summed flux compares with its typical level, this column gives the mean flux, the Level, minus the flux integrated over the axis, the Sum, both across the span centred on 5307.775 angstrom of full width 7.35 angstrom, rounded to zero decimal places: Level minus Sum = -7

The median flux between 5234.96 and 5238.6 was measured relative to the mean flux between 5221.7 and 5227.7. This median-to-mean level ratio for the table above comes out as 0.991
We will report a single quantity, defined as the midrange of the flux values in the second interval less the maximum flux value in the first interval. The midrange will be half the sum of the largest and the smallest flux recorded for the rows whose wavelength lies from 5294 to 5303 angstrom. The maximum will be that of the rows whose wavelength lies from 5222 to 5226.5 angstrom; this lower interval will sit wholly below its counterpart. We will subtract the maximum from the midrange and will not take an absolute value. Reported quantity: -0.0050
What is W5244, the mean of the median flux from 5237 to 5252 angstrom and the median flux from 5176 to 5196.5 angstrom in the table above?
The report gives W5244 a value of 1.14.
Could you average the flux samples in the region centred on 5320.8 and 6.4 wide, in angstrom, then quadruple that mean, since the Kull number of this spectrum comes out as 4.54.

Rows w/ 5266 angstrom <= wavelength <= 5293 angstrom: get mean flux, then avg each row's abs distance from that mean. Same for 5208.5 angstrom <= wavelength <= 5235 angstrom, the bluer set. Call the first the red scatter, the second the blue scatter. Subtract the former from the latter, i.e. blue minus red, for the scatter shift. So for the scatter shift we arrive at -0.015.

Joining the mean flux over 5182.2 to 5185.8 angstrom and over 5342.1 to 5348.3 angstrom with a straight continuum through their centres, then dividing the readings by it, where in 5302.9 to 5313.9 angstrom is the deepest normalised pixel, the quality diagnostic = 5303.50 angstrom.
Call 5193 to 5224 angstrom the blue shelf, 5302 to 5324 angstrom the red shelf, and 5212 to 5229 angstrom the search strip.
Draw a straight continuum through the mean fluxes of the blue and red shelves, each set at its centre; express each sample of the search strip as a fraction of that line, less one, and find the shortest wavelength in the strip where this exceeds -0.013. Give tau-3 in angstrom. 5212.70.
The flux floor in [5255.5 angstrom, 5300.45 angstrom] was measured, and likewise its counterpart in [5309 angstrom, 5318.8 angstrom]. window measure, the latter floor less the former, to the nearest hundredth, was 0.05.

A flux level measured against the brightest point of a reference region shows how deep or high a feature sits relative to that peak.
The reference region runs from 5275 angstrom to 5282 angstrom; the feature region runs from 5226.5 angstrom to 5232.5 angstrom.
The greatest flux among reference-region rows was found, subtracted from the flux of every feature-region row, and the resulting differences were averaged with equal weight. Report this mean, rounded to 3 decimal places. -0.014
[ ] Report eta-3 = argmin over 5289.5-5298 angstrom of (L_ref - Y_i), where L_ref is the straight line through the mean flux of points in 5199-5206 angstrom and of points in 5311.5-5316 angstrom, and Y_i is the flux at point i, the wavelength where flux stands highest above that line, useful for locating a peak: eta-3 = 5290.09 angstrom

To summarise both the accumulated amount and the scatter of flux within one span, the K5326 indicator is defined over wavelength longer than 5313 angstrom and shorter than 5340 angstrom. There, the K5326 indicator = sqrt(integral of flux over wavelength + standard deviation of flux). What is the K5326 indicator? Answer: 5.51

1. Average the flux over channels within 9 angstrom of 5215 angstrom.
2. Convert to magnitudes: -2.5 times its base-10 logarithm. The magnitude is -0.147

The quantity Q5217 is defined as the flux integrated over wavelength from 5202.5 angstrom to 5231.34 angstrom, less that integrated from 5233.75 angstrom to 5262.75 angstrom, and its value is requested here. -0.4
